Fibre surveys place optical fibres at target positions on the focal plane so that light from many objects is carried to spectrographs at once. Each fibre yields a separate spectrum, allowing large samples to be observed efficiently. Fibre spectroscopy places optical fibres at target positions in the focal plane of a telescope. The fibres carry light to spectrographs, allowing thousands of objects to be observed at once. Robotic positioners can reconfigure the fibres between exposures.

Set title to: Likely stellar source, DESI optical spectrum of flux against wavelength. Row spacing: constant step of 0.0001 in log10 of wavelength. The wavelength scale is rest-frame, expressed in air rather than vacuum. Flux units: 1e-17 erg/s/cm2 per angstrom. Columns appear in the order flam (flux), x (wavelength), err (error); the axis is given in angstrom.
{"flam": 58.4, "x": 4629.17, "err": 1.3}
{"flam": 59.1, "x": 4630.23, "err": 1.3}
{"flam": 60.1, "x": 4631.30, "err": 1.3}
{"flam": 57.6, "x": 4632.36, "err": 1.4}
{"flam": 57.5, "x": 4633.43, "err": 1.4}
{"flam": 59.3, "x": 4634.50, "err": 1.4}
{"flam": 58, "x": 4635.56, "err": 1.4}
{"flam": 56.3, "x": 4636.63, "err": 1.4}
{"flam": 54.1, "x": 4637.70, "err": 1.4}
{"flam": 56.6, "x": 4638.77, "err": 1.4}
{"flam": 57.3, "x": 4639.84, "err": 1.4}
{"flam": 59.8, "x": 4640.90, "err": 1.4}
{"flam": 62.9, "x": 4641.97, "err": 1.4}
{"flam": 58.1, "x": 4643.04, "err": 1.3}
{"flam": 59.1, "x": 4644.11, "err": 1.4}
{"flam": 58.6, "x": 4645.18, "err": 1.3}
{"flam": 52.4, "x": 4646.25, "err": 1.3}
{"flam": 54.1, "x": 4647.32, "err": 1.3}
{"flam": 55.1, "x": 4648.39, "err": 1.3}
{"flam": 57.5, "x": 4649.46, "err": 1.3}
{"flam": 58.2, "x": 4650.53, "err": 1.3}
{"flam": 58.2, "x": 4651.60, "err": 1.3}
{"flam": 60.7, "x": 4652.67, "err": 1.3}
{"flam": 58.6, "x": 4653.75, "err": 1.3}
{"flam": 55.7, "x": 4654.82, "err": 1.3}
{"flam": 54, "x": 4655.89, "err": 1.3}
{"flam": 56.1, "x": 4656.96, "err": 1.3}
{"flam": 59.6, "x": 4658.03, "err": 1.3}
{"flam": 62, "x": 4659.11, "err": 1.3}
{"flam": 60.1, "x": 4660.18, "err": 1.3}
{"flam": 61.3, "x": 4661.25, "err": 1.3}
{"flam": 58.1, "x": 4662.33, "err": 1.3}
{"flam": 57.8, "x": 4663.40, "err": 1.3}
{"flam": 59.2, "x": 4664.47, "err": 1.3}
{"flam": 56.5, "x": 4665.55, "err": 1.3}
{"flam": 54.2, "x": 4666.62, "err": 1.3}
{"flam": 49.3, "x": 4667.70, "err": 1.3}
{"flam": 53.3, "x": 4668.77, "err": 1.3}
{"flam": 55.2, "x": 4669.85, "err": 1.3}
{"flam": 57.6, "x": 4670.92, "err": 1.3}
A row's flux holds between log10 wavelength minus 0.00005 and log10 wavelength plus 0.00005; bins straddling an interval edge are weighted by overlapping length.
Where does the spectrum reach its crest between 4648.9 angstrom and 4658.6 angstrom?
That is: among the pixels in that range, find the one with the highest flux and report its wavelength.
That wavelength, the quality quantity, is 4652.67 angstrom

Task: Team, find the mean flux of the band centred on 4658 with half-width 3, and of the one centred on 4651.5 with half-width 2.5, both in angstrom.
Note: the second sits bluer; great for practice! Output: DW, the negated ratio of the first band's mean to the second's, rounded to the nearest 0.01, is -1.00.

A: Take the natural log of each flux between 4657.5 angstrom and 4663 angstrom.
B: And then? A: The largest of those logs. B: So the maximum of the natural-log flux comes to 4.13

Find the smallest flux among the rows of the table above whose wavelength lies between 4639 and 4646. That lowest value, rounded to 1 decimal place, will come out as 57.3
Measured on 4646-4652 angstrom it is 52.4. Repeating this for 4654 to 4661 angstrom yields 54.0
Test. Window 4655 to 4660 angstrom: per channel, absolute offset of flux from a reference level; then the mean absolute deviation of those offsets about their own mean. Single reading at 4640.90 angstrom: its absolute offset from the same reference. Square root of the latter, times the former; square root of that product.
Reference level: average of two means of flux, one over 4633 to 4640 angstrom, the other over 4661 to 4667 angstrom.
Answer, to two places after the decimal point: 1.32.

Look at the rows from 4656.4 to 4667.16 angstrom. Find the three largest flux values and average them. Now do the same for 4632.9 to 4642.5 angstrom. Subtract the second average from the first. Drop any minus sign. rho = 0.47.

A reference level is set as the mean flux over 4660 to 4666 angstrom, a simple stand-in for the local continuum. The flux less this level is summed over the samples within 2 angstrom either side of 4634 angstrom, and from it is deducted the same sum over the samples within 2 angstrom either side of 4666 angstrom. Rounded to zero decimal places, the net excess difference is 13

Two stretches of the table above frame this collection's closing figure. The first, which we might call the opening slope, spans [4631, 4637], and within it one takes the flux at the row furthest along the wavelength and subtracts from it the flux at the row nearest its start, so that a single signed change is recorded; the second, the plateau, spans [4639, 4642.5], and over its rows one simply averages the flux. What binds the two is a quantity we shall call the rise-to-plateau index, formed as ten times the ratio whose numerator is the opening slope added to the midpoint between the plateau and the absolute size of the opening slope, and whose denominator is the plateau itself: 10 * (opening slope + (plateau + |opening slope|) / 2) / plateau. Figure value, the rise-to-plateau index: 4.68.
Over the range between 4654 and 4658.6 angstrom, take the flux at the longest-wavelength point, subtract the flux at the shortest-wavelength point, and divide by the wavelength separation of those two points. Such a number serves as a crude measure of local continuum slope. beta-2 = 1.2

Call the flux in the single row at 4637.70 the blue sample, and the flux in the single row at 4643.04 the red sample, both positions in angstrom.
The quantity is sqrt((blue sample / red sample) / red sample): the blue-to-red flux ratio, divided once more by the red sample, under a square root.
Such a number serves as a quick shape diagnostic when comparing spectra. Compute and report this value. 0.1266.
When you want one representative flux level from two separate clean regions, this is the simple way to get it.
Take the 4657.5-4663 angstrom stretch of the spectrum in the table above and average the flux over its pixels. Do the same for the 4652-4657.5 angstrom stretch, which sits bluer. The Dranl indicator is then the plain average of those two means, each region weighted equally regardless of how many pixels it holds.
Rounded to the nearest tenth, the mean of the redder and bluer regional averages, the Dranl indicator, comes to 58.6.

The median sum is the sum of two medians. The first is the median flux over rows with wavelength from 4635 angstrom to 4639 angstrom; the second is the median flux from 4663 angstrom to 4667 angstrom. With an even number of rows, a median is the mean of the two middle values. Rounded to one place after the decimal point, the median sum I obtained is 113.6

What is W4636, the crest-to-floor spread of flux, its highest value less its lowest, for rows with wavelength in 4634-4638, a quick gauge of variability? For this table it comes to 5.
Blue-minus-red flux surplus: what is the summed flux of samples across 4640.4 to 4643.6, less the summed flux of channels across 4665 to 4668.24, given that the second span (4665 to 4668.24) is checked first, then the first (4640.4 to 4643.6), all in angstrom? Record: 21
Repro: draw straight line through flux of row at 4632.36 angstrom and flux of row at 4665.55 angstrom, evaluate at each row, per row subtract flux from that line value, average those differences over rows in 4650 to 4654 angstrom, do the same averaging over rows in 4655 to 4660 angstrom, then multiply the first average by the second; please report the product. 2.3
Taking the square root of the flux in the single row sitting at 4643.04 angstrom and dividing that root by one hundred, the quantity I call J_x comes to 0.0762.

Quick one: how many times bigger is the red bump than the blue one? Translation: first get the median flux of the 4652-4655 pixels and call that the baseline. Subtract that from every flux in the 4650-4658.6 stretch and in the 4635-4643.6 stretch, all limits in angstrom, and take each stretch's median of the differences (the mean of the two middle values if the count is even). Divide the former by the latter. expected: 0.4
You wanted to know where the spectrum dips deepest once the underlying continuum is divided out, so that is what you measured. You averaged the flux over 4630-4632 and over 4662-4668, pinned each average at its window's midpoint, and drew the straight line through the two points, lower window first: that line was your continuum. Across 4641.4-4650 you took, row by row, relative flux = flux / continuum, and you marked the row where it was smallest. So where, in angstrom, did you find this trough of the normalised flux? 4646.25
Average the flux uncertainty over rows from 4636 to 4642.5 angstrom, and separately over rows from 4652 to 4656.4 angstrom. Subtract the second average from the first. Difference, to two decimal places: 0.10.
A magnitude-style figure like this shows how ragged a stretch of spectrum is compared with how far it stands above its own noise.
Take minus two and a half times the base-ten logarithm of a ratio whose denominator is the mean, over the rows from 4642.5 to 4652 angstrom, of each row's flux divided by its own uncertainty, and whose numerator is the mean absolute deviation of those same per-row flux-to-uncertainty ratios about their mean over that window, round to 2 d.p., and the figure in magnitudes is 3.64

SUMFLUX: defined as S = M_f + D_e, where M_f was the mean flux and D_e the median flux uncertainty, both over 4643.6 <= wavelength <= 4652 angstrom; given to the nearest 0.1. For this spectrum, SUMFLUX 57.9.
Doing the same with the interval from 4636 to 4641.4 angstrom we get 58.2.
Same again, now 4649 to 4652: 59.3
